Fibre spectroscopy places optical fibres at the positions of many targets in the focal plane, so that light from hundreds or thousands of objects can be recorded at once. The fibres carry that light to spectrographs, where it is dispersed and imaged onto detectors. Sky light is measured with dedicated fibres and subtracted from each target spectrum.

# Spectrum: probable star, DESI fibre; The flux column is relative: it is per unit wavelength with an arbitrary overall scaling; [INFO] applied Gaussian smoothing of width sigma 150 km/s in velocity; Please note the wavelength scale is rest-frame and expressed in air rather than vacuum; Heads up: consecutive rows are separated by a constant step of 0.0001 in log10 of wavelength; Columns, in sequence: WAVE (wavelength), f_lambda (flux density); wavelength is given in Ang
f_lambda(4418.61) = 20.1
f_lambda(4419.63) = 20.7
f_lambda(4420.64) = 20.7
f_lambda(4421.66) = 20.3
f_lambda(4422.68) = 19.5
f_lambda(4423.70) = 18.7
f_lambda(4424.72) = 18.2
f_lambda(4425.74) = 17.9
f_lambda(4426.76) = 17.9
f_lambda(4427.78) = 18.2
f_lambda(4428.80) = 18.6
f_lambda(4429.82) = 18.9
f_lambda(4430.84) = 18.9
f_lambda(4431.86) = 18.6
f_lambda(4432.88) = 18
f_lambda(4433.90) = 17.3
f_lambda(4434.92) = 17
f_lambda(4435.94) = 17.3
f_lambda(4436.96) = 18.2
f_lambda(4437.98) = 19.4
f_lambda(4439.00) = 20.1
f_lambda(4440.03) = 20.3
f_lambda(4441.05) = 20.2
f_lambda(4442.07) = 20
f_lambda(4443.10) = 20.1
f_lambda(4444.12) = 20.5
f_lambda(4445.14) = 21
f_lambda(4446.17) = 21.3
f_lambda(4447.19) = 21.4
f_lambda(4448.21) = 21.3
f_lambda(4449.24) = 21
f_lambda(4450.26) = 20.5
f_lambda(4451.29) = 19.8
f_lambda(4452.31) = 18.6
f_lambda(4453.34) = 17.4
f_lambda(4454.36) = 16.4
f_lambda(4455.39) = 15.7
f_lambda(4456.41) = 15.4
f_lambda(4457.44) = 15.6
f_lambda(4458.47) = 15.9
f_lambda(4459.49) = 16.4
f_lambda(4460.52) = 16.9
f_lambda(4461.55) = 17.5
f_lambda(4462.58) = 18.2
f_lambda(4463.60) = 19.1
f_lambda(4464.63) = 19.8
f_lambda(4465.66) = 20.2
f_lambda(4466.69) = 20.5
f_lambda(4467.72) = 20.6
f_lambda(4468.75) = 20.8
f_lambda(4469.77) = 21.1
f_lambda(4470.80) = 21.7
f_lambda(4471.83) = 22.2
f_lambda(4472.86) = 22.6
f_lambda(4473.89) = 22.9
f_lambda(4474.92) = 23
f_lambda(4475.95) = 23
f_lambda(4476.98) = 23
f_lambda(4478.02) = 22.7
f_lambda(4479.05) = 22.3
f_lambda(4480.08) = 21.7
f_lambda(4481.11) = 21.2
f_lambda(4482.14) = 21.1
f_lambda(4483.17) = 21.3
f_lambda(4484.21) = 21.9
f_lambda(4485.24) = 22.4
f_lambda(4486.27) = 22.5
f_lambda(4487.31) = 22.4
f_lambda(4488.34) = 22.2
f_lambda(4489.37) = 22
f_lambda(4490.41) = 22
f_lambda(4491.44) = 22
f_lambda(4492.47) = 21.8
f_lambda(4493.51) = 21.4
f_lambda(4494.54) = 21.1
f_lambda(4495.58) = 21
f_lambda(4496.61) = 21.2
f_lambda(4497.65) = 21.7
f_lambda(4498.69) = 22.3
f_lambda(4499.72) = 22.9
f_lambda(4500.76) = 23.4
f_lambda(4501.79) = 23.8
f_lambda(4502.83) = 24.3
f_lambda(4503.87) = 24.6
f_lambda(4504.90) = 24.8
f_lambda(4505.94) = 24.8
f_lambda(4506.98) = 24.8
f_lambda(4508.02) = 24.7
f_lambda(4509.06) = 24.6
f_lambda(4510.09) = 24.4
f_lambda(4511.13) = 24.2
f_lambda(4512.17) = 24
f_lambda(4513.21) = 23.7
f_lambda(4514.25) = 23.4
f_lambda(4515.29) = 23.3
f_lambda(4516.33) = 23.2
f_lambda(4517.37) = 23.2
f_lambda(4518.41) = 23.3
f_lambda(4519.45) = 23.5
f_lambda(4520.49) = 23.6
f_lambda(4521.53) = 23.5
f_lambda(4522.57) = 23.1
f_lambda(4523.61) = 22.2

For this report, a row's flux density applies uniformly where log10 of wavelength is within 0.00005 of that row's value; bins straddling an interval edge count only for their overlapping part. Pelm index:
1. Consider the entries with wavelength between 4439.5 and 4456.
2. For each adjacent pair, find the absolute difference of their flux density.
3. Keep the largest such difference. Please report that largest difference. 1.2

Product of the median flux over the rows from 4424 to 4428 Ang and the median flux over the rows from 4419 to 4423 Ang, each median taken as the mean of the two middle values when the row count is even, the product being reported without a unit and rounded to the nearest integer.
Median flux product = 370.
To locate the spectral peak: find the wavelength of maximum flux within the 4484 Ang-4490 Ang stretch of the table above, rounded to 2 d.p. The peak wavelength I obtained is 4486.27 Ang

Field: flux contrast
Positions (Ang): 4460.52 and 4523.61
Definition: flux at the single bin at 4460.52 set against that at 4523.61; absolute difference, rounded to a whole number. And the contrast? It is 5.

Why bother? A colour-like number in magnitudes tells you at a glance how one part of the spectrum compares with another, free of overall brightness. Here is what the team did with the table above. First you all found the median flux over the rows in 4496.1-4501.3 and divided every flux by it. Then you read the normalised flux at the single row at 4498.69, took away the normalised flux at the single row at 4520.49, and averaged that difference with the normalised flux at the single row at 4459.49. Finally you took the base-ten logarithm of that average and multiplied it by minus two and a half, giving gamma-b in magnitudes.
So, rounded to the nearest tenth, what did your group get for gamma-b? 1.2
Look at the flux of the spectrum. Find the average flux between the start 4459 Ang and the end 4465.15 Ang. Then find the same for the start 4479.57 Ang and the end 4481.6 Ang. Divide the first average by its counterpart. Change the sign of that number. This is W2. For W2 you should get -0.84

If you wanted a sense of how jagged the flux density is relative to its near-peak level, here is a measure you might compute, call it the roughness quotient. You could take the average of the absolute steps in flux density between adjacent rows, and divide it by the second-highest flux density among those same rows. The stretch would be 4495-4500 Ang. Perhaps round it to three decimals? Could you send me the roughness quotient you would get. 0.021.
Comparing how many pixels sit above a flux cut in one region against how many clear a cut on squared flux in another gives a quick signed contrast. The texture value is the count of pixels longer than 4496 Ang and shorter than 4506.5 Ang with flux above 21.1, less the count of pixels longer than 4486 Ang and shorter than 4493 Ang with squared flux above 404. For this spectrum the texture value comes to 3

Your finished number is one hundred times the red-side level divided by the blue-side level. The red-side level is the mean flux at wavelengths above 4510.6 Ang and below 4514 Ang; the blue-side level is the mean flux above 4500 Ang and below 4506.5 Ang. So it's 99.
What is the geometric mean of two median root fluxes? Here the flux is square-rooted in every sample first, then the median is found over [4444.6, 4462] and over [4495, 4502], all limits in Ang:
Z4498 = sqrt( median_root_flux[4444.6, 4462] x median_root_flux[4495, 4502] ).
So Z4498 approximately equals 4.44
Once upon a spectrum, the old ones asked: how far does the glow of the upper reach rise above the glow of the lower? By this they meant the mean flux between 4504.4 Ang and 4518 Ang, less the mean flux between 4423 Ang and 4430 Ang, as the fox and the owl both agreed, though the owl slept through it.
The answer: 5.7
